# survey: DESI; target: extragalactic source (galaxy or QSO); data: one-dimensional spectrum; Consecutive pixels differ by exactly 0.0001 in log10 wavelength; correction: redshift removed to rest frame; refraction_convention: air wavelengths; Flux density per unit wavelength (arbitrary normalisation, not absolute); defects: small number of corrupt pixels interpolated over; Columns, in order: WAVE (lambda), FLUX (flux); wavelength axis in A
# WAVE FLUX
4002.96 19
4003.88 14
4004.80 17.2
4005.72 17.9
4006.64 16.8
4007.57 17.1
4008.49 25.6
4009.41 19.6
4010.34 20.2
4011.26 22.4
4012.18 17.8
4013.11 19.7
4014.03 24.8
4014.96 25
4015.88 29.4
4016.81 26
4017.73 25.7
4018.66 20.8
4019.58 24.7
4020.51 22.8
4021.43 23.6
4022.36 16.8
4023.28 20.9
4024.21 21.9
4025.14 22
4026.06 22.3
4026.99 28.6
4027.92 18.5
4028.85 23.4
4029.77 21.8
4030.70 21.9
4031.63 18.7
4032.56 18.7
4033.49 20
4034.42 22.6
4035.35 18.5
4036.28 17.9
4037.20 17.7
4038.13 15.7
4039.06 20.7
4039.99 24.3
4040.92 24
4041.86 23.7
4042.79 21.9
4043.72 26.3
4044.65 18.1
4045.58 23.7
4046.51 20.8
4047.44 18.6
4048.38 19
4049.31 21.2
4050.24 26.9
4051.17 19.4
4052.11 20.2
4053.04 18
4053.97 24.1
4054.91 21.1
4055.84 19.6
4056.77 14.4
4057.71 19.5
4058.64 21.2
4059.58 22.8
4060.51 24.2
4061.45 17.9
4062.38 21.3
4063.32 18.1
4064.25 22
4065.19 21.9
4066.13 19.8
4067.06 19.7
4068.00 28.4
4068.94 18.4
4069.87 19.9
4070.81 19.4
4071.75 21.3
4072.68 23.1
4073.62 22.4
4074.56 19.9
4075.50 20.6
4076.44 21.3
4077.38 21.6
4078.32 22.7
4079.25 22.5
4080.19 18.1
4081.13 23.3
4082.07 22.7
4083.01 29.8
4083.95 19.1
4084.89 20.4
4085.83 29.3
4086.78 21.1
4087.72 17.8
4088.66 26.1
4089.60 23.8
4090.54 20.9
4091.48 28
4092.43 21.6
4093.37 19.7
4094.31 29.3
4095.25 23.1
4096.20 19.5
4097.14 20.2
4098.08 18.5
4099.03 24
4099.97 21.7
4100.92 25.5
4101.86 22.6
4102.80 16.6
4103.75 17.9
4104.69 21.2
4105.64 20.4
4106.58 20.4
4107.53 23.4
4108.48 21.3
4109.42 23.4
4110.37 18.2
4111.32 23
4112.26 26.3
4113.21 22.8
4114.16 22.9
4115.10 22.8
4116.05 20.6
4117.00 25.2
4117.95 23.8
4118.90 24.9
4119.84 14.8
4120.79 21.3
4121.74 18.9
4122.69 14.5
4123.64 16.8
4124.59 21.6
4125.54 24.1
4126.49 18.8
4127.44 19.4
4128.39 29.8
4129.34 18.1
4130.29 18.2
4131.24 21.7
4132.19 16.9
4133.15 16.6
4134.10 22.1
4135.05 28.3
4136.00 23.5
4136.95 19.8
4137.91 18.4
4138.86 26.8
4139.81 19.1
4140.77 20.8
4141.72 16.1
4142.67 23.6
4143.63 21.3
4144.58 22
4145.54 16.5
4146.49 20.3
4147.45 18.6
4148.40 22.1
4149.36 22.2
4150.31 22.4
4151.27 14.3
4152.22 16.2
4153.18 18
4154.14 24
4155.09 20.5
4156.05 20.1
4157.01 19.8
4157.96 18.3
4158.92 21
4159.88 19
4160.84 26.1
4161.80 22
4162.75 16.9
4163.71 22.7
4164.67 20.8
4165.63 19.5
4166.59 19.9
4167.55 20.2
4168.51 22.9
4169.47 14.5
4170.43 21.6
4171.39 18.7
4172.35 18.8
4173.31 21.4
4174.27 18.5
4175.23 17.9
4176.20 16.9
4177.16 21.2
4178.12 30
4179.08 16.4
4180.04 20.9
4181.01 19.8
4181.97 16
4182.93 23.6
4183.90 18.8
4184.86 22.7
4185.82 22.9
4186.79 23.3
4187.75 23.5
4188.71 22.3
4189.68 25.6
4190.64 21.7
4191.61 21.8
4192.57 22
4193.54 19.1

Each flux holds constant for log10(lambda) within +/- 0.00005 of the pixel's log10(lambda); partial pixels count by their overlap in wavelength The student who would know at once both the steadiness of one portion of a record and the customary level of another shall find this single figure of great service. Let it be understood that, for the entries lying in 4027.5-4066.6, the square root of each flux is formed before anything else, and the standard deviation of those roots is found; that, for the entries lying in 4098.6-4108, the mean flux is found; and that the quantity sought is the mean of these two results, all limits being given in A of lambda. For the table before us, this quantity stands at 10.8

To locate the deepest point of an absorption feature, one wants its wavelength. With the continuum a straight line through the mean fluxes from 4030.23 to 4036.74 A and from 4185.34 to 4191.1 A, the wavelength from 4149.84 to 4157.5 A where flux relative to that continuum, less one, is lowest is 4151.27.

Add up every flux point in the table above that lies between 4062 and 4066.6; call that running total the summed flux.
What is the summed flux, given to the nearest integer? 103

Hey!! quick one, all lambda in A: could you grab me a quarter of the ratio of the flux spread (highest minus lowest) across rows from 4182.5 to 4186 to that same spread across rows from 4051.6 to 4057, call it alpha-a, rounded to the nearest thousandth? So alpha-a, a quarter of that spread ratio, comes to 0.124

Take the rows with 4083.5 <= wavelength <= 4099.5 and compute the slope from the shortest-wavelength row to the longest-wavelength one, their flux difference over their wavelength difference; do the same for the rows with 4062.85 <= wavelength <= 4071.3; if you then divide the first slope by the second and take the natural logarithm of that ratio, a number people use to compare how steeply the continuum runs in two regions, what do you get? 1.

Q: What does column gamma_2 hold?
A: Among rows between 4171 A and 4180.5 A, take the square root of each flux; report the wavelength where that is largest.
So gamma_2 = 4178.12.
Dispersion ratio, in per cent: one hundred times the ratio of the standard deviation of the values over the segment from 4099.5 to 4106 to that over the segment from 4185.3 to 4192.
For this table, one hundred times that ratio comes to 221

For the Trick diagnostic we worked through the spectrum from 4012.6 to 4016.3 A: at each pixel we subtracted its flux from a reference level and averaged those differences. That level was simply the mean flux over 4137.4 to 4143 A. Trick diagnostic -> -3.9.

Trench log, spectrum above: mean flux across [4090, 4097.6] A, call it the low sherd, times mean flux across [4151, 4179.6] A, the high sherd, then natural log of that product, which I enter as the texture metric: 6.12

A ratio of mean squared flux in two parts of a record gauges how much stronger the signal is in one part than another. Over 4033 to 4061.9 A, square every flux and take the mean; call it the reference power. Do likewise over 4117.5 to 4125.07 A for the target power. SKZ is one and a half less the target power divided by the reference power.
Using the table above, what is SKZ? 0.60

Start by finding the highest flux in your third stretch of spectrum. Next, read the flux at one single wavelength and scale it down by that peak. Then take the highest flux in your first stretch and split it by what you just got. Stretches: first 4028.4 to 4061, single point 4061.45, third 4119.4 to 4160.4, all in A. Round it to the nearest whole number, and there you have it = 45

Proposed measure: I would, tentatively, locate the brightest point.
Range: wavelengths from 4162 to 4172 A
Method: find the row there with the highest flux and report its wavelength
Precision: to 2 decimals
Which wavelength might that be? 4168.51 A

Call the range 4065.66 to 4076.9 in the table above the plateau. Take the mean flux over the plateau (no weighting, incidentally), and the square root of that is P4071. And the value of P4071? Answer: 4.60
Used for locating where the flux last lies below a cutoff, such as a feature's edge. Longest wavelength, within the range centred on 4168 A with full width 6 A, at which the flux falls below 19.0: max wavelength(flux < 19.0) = 4169.47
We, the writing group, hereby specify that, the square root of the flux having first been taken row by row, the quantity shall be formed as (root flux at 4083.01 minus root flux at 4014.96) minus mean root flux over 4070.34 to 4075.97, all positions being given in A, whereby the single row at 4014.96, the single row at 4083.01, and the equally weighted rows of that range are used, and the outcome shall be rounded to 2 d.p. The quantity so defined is -4.13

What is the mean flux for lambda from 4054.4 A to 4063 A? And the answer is 20.2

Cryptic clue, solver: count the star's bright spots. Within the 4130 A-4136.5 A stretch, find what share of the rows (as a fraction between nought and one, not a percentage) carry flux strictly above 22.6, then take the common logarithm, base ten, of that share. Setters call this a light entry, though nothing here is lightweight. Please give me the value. -0.54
